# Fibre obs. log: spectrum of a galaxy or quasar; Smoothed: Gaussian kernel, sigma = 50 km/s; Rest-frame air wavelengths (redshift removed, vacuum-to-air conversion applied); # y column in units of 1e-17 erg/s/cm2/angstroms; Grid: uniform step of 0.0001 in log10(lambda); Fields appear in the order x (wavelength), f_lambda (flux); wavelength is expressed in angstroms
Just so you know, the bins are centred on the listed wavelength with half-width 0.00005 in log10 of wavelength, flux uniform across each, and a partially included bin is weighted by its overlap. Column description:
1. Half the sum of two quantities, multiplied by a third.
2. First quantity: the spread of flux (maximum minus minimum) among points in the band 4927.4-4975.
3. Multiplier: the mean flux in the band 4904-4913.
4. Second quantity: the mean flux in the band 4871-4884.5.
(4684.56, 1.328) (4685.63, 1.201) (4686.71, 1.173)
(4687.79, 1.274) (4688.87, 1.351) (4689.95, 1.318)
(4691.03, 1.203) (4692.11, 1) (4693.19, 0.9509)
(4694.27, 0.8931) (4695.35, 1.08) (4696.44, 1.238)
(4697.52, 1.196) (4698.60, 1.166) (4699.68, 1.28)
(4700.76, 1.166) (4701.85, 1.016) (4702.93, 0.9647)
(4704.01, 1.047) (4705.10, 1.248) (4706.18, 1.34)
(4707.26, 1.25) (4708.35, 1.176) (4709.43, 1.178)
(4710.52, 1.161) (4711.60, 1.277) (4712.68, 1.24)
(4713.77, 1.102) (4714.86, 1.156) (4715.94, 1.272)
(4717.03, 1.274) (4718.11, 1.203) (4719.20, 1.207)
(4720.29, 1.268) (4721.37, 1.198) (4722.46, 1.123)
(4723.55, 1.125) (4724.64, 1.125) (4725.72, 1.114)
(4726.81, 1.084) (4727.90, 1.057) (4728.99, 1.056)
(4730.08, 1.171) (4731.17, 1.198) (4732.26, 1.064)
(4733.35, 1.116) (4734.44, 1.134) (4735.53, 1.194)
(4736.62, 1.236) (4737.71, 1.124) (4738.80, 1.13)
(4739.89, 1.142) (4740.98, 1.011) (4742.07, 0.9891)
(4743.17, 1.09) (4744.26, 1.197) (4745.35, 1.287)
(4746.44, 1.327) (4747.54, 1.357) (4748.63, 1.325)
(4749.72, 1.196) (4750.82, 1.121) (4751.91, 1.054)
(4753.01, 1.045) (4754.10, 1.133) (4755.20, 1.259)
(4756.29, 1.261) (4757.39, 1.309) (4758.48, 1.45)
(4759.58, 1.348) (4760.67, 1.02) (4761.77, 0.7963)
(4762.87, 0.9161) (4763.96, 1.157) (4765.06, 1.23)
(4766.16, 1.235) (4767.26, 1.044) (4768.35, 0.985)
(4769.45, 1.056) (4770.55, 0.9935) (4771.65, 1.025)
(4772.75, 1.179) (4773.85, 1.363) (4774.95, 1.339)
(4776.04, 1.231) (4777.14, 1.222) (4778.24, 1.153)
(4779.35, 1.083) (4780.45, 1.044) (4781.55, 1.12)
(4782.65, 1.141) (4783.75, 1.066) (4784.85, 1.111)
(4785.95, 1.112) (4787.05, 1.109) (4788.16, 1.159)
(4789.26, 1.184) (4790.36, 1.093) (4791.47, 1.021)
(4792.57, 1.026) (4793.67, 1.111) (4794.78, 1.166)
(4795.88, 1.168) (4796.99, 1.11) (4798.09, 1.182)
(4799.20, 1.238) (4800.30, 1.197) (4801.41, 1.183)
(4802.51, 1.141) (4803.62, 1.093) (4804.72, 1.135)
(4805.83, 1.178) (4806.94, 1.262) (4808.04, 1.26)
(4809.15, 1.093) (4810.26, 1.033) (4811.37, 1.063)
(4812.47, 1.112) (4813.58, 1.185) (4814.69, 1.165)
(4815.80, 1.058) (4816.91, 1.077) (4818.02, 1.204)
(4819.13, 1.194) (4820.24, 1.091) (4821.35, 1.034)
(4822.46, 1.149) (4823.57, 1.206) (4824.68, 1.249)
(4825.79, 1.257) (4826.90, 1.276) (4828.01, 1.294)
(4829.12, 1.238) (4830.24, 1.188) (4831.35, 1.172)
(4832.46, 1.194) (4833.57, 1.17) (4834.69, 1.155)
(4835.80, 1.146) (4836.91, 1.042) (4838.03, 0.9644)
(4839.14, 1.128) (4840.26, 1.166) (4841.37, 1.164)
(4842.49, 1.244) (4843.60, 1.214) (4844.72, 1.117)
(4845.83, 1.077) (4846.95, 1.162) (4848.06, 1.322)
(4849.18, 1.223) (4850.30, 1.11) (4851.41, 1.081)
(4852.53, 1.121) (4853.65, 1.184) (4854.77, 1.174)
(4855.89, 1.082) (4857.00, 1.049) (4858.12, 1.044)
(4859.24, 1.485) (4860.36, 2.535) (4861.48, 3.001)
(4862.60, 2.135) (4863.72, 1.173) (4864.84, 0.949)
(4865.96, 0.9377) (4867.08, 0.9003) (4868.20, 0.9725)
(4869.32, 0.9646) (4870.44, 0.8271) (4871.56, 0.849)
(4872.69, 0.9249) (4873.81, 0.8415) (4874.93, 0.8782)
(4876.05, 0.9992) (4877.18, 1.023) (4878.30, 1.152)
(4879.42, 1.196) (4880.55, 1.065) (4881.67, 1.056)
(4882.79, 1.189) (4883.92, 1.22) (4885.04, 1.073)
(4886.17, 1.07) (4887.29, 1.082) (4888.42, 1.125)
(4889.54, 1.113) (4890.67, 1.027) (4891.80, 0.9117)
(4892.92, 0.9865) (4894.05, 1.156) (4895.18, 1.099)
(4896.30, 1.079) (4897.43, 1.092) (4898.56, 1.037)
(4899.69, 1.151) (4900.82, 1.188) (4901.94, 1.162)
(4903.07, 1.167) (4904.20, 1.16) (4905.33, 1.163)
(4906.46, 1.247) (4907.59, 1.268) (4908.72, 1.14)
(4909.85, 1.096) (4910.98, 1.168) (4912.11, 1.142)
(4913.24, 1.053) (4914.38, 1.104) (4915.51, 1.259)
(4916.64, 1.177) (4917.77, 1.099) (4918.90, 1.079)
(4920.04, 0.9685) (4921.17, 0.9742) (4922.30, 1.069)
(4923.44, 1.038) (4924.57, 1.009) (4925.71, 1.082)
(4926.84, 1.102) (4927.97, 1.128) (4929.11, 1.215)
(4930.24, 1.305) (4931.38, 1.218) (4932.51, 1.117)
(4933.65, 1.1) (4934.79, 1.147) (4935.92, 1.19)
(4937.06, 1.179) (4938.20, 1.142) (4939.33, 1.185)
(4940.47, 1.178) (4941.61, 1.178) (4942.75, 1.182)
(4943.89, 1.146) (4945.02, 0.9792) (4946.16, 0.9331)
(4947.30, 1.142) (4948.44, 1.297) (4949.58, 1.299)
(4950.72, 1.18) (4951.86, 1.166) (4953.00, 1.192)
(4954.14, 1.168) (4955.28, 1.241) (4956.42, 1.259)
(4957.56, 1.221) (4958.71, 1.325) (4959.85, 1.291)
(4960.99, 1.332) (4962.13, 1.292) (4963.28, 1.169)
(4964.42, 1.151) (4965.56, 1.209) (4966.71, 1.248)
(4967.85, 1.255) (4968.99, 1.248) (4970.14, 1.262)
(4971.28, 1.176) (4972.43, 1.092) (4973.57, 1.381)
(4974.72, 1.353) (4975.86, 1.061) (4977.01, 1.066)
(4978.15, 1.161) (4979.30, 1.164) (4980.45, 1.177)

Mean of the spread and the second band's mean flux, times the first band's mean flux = 0.87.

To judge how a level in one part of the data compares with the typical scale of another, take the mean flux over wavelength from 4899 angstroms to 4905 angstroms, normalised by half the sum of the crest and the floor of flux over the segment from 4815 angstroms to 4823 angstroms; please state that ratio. 1.04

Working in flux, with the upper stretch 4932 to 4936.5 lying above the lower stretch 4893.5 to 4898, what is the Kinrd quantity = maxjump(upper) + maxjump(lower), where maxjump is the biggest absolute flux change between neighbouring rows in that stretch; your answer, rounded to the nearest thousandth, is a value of 0.104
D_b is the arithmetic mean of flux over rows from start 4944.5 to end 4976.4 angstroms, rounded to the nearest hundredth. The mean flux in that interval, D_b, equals 1.21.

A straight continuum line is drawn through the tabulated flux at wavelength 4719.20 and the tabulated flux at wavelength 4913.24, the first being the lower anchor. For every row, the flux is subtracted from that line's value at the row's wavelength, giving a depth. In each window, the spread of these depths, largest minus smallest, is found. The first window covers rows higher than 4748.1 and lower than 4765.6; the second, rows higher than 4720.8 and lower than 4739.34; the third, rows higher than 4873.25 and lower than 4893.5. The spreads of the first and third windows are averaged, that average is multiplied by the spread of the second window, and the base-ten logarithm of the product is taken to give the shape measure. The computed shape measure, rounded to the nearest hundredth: -1.02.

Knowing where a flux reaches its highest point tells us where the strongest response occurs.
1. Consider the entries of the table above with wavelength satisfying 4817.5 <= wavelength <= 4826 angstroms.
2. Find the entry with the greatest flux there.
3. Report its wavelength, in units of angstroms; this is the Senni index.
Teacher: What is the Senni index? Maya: 4825.79 angstroms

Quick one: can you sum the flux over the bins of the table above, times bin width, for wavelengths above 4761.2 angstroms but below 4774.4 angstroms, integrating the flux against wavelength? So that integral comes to 14.3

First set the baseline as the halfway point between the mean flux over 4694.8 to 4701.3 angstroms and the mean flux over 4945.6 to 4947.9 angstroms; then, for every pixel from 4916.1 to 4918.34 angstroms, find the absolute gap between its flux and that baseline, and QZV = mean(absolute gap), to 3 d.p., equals 0.039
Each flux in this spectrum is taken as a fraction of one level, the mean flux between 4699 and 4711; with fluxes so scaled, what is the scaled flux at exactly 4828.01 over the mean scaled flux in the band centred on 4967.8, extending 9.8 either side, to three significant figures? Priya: 1.05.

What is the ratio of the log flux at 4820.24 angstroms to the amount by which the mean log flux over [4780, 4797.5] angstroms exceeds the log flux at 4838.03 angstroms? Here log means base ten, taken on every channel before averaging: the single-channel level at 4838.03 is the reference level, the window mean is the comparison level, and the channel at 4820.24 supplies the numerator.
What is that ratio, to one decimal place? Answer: 0.6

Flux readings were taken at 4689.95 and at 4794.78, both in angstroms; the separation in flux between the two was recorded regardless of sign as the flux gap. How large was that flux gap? 0.15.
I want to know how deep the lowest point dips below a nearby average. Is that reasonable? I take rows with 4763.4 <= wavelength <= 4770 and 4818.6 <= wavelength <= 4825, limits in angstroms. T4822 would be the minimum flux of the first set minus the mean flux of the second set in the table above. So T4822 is -0.17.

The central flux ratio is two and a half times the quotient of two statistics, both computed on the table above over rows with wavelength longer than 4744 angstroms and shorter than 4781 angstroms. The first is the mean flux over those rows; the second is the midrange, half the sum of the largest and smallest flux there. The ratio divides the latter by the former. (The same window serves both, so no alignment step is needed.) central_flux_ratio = 2.40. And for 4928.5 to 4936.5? 2.54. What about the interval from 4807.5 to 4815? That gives 2.54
